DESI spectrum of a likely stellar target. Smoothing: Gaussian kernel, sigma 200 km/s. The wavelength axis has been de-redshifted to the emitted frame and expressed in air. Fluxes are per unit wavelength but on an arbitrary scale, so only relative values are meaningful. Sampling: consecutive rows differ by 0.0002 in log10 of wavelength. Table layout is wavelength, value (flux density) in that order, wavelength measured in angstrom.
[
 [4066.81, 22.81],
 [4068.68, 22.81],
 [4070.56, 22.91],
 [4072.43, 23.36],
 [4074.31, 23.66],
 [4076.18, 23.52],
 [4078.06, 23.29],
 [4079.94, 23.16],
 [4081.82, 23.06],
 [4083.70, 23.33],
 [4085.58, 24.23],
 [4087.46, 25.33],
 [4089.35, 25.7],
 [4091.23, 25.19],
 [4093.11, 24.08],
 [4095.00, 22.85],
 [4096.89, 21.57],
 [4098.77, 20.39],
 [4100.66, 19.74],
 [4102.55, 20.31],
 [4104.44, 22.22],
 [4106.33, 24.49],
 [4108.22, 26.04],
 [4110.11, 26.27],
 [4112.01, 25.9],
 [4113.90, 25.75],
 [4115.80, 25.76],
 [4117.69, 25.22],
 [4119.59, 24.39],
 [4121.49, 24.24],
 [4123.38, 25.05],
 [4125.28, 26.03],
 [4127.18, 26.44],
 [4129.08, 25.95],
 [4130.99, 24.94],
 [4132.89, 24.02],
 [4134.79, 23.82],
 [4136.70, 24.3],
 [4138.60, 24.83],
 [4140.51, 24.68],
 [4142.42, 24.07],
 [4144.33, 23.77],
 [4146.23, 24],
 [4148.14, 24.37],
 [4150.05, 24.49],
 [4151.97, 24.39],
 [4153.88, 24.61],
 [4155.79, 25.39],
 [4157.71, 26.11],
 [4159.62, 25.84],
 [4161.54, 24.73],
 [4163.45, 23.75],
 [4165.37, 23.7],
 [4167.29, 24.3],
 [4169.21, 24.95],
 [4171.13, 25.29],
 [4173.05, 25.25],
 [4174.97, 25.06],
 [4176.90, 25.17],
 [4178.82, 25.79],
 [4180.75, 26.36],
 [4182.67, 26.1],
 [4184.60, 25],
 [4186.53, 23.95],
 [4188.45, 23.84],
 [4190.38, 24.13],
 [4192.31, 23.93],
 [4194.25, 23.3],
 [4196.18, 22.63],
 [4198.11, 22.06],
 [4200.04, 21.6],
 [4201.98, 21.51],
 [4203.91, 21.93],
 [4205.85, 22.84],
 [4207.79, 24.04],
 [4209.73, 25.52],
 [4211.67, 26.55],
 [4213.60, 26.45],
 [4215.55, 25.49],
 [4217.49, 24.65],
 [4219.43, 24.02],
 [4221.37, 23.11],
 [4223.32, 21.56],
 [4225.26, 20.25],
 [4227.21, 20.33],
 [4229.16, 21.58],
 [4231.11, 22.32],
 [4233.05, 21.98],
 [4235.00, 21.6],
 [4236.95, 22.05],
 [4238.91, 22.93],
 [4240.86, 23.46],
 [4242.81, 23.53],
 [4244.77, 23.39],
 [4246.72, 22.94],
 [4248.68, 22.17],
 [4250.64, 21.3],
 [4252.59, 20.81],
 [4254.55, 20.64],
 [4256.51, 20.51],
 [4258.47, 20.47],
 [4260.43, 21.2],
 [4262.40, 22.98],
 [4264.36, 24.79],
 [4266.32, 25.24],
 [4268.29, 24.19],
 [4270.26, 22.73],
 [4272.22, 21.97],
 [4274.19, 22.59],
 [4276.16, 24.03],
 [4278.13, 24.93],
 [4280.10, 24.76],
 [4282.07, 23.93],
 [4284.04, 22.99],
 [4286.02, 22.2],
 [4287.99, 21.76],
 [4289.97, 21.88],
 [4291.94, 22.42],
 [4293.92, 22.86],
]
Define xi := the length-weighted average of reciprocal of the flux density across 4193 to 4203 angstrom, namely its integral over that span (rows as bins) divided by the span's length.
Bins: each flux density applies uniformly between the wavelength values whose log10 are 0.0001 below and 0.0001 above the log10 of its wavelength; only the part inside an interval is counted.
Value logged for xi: 0.0450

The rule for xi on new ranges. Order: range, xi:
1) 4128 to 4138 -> 0.0406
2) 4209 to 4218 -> 0.0388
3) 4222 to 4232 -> 0.0471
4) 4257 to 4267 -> 0.0443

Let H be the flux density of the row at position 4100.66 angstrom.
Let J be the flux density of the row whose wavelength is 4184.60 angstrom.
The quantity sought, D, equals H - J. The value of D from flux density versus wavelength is -5.3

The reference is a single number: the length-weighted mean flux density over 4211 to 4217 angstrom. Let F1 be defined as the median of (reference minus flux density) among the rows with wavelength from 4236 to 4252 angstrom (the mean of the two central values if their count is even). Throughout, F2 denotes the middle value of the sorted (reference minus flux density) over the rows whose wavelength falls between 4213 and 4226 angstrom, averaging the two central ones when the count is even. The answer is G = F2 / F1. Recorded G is 0.6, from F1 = 3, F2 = 2.0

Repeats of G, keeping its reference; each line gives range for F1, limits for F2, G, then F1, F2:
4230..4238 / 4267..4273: 0.8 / 4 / 3.3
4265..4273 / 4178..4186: 0.0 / 3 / 0.1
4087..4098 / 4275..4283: 1.2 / 1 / 1.6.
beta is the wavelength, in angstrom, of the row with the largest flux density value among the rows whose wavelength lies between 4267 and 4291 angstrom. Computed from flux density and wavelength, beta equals 4278.13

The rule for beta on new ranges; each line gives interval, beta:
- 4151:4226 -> 4211.67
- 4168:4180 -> 4178.82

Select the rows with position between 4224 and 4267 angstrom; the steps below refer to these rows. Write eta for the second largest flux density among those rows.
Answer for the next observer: 24.79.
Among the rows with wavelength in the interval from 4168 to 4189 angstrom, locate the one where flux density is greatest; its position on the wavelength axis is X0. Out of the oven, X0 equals 4180.75 angstrom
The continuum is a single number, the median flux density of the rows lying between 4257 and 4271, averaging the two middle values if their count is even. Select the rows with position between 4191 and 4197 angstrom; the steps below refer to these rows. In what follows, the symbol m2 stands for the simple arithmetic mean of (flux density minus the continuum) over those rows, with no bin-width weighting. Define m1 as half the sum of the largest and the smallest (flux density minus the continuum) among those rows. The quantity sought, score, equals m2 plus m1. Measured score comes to 0.6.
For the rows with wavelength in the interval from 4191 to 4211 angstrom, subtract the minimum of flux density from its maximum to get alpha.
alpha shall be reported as 4.0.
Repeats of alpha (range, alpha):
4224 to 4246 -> 3.3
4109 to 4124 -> 2.0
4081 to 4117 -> 6.5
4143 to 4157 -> 1.6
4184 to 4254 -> 6.3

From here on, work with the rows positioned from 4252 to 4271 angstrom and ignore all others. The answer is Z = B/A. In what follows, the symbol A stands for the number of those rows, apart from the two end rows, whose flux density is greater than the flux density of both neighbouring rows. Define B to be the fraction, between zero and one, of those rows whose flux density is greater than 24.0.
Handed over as 0.30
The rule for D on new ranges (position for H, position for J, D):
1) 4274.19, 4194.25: -0.7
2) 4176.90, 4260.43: 4.0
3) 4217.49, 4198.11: 2.6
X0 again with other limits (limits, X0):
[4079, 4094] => 4089.35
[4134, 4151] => 4138.60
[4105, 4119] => 4110.11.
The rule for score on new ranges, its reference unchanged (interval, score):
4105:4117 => 5.1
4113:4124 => 4.1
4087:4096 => 2.9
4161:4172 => 3.0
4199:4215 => 1.9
